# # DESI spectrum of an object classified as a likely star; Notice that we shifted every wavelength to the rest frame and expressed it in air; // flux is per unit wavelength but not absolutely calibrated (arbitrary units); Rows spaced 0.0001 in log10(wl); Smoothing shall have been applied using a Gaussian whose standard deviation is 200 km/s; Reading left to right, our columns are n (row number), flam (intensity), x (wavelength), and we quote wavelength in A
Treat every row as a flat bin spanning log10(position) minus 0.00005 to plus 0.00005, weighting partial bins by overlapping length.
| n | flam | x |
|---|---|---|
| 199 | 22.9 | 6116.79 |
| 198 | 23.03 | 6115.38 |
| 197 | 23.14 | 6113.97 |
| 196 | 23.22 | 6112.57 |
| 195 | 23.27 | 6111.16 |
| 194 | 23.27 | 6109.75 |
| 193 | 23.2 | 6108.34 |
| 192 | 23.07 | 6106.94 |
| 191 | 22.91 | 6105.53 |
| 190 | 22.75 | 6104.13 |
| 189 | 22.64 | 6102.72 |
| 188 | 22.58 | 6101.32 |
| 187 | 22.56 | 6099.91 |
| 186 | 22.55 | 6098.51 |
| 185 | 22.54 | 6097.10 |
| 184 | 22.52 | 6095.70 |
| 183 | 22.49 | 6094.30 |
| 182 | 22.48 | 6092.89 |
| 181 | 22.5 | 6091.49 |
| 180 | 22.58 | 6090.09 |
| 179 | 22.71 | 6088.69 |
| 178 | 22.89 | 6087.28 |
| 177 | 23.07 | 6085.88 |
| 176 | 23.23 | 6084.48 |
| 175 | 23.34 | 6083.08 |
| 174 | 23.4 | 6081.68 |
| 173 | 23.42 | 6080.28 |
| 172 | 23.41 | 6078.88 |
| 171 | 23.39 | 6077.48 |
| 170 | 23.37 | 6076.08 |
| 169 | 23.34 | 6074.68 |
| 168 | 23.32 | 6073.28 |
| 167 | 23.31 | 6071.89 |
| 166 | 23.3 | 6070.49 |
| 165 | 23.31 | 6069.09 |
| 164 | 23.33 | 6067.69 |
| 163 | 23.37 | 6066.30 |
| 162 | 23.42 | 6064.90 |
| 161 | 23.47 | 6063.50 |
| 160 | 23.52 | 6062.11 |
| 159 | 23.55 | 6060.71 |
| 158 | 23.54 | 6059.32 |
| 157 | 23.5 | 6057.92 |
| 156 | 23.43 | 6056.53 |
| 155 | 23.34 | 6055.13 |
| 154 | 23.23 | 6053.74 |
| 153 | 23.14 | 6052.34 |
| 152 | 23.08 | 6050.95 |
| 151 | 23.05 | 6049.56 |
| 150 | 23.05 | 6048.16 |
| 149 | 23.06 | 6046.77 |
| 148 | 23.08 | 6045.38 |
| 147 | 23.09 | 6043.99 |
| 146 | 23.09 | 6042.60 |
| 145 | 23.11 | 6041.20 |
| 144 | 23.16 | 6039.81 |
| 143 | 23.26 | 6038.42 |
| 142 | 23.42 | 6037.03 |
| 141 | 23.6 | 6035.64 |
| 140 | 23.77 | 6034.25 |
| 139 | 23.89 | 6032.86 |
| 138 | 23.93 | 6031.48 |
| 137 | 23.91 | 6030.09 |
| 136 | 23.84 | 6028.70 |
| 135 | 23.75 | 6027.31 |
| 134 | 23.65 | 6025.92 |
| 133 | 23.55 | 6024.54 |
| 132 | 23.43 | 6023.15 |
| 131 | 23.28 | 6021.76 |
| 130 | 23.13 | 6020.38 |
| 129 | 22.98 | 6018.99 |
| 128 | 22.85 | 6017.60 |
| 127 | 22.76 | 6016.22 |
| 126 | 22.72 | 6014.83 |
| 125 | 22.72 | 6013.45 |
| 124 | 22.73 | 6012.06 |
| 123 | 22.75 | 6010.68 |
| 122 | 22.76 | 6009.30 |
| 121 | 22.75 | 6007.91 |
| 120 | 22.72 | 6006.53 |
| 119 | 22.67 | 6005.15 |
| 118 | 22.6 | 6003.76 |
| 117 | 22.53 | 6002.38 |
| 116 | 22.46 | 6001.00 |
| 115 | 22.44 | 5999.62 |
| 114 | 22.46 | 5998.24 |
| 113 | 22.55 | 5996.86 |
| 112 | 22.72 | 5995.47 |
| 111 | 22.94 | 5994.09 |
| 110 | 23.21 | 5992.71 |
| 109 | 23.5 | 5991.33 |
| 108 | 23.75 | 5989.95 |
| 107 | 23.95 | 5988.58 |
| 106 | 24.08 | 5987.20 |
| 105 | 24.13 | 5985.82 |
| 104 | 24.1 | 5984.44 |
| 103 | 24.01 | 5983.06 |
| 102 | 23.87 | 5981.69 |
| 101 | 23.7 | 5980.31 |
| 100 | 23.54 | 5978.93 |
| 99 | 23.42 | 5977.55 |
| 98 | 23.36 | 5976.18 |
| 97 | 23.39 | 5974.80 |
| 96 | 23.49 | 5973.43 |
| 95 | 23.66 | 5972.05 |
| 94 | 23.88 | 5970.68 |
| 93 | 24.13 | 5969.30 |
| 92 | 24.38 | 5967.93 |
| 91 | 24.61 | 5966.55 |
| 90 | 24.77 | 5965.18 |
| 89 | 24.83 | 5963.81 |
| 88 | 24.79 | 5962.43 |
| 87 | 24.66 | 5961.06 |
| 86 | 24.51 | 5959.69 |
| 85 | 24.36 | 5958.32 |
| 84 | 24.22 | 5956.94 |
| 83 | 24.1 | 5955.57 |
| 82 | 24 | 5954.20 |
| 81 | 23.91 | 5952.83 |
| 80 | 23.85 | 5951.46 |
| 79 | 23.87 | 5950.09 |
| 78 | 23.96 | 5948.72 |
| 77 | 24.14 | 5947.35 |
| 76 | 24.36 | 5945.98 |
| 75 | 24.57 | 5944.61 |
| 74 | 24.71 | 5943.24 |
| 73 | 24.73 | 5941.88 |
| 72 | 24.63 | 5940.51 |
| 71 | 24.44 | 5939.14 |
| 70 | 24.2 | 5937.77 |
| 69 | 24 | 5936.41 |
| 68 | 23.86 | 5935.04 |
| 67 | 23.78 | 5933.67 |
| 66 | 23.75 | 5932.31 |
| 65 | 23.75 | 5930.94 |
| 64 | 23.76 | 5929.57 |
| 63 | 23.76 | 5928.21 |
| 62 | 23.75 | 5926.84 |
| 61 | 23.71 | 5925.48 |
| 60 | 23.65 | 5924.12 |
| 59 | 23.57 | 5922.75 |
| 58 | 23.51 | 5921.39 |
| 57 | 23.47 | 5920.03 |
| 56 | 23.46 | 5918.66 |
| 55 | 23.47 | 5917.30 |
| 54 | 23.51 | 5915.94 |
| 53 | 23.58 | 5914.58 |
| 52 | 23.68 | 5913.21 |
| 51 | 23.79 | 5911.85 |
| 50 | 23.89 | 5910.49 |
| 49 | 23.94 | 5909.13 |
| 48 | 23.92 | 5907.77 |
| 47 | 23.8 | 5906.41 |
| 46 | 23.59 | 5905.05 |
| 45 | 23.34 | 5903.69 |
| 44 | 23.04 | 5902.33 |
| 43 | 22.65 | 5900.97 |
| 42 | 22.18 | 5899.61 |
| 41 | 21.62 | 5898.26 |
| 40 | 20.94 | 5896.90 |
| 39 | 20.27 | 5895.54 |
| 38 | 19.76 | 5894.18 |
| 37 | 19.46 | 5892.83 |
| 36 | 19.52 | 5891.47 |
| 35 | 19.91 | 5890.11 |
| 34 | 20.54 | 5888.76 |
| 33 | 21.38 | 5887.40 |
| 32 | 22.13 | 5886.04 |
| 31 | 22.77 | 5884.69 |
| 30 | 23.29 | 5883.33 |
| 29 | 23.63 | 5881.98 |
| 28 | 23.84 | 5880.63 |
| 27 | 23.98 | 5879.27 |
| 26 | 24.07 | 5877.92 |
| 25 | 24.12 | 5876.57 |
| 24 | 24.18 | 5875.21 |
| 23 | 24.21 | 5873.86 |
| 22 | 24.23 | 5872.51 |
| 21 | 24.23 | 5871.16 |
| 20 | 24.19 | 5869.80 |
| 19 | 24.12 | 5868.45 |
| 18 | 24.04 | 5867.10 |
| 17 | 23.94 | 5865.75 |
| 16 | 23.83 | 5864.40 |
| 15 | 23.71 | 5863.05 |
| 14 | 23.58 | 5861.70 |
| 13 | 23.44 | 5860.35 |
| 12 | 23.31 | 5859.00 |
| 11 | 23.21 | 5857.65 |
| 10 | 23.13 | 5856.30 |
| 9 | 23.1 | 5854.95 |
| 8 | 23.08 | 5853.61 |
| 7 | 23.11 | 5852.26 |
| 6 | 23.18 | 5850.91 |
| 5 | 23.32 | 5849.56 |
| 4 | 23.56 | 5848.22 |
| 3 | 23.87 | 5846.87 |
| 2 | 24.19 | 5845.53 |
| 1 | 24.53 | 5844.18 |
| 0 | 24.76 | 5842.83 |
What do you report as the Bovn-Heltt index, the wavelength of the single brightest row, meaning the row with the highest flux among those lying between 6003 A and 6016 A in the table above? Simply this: 6009.30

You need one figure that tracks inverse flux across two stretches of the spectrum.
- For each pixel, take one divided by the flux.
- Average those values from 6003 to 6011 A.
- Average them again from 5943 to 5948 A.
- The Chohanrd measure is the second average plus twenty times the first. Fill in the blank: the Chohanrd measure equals 0.922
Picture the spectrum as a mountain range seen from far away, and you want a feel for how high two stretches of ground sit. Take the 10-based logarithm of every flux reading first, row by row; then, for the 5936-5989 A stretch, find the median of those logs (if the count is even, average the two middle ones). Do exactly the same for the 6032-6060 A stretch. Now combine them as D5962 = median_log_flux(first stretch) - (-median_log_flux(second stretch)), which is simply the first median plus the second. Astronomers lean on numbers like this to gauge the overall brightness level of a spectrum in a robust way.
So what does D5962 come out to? 2.75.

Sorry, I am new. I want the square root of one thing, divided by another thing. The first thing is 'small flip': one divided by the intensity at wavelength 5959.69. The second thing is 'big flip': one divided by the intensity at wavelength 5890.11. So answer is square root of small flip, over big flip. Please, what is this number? 4.0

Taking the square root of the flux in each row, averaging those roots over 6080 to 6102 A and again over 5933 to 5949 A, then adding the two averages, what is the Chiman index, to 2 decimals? 9.70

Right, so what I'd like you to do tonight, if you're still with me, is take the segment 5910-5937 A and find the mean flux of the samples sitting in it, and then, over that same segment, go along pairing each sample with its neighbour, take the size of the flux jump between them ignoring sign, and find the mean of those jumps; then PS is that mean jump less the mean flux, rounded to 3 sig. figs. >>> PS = -23.6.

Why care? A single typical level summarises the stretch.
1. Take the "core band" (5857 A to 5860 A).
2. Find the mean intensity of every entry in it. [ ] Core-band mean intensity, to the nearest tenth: 23.3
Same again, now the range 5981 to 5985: 24.0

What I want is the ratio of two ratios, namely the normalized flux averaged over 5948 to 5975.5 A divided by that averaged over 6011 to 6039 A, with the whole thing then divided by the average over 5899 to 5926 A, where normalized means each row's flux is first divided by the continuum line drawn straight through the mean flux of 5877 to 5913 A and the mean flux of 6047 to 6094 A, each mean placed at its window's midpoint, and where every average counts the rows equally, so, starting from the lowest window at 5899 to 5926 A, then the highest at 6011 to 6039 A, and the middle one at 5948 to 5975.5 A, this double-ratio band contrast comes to 1.00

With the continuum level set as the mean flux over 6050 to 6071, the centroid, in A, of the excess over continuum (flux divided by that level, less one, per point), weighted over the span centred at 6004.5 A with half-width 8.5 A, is 6003.8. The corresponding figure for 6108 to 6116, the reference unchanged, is 6112.7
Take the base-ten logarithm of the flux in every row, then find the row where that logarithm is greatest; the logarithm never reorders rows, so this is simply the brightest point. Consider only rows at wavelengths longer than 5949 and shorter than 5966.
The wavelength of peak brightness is 5963.81 A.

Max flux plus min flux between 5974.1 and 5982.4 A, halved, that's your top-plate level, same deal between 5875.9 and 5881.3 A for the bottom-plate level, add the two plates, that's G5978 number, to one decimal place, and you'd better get 47.6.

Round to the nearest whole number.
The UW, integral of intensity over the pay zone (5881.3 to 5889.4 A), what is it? 181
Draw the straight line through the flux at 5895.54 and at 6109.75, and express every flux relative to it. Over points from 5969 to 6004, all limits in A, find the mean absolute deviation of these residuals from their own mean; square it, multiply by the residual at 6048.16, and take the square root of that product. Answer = 0.5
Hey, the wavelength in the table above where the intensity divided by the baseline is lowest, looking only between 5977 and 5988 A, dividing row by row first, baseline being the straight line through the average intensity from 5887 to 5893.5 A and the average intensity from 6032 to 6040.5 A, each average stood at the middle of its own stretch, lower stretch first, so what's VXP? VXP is 5977.55 A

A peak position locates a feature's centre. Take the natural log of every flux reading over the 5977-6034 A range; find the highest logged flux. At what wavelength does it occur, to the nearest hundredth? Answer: 5985.82 A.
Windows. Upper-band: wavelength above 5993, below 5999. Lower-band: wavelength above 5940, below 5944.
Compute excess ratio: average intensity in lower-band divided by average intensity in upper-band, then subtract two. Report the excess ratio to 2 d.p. -0.91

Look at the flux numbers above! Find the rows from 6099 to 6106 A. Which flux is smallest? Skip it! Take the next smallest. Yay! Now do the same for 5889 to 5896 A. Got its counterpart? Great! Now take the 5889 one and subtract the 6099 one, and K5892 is -3.1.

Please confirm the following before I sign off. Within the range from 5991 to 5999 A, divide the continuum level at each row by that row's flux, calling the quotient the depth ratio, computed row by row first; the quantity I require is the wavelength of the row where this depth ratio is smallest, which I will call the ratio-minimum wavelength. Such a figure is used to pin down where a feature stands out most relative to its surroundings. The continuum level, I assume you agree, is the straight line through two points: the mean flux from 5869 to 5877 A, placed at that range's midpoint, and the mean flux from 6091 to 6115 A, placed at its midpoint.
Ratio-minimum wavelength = 5991.33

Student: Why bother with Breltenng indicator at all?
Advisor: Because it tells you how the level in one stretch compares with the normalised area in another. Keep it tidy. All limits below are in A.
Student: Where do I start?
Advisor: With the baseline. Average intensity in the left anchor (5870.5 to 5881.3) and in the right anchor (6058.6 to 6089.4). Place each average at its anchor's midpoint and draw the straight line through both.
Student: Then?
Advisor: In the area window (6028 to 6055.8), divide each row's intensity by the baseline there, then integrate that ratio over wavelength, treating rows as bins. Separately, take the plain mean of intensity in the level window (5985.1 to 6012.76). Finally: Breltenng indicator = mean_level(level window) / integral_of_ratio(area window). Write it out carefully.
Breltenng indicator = 0.83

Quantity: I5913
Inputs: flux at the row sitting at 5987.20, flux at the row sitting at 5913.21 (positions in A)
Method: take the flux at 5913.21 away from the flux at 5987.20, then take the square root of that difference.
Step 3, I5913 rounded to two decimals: 0.63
